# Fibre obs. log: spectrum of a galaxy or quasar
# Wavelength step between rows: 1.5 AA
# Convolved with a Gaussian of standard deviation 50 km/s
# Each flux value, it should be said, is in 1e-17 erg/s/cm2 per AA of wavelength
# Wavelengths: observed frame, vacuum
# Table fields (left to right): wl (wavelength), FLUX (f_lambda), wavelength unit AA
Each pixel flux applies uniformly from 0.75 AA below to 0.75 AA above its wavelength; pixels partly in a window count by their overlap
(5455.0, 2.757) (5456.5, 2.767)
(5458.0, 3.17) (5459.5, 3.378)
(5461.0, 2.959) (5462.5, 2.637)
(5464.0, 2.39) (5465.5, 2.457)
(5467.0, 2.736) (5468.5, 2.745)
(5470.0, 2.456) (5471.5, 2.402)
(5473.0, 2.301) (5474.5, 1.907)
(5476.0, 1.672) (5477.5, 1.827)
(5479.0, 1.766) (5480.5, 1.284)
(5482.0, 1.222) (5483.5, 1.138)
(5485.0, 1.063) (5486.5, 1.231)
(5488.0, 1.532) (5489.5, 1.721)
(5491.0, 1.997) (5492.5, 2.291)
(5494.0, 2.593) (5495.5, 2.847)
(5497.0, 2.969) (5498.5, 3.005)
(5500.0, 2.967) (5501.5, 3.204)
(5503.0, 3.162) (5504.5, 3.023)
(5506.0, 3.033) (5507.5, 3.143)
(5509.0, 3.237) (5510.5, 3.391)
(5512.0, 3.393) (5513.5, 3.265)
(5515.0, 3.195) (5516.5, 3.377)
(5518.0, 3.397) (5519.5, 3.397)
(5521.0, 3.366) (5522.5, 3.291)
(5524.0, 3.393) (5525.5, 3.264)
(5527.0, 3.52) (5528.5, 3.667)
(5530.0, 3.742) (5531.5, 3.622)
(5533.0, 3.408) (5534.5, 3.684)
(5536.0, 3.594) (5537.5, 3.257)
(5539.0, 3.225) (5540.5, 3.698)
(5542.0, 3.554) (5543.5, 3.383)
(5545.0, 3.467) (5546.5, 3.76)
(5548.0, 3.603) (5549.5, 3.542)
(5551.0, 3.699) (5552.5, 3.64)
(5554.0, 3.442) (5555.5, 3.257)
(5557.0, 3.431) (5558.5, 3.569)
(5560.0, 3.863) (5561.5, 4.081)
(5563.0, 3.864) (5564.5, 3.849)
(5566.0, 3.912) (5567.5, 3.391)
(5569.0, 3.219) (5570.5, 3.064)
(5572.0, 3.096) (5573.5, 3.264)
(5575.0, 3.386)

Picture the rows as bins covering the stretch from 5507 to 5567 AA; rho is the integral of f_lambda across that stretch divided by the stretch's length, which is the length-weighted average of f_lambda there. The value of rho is 3.5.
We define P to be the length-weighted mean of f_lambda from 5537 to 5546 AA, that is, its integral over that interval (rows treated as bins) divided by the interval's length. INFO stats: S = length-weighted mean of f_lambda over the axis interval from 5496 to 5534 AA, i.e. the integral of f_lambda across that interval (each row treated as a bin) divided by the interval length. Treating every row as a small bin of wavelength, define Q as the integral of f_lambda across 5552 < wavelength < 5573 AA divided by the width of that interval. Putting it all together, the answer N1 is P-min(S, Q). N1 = 0.1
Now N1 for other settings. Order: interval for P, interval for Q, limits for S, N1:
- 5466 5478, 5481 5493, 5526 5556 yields 0.8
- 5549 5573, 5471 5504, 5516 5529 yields 1.5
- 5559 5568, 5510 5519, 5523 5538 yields 0.5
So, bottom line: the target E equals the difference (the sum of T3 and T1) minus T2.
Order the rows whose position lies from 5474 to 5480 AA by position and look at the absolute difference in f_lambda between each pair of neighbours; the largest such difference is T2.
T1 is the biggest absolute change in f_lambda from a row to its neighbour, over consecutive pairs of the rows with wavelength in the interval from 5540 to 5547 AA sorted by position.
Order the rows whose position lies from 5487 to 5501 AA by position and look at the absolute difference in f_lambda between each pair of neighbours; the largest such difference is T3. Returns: 0.36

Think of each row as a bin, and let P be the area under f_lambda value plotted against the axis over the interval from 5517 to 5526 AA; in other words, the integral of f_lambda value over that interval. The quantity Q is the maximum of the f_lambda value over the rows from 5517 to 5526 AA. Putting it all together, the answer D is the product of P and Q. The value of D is 103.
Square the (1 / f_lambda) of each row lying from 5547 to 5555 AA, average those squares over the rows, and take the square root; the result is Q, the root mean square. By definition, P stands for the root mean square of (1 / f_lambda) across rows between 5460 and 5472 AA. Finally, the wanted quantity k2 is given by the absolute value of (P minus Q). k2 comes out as 0.11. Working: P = 0.39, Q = 0.28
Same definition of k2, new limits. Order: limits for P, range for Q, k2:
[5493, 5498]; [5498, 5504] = 0.03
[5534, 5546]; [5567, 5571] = 0.02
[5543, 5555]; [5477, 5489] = 0.48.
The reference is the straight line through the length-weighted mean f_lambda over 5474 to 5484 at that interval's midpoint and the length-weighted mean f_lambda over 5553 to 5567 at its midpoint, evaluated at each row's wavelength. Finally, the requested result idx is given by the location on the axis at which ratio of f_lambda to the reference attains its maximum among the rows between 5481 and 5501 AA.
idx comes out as 5497.0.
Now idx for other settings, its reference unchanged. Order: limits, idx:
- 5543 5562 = 5546.5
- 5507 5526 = 5510.5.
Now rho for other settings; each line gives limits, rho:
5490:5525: 3.1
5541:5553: 3.6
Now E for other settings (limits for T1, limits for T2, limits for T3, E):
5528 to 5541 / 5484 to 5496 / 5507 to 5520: 0.35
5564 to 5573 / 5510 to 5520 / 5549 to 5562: 0.63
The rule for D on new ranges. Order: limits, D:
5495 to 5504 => 87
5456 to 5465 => 87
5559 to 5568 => 141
